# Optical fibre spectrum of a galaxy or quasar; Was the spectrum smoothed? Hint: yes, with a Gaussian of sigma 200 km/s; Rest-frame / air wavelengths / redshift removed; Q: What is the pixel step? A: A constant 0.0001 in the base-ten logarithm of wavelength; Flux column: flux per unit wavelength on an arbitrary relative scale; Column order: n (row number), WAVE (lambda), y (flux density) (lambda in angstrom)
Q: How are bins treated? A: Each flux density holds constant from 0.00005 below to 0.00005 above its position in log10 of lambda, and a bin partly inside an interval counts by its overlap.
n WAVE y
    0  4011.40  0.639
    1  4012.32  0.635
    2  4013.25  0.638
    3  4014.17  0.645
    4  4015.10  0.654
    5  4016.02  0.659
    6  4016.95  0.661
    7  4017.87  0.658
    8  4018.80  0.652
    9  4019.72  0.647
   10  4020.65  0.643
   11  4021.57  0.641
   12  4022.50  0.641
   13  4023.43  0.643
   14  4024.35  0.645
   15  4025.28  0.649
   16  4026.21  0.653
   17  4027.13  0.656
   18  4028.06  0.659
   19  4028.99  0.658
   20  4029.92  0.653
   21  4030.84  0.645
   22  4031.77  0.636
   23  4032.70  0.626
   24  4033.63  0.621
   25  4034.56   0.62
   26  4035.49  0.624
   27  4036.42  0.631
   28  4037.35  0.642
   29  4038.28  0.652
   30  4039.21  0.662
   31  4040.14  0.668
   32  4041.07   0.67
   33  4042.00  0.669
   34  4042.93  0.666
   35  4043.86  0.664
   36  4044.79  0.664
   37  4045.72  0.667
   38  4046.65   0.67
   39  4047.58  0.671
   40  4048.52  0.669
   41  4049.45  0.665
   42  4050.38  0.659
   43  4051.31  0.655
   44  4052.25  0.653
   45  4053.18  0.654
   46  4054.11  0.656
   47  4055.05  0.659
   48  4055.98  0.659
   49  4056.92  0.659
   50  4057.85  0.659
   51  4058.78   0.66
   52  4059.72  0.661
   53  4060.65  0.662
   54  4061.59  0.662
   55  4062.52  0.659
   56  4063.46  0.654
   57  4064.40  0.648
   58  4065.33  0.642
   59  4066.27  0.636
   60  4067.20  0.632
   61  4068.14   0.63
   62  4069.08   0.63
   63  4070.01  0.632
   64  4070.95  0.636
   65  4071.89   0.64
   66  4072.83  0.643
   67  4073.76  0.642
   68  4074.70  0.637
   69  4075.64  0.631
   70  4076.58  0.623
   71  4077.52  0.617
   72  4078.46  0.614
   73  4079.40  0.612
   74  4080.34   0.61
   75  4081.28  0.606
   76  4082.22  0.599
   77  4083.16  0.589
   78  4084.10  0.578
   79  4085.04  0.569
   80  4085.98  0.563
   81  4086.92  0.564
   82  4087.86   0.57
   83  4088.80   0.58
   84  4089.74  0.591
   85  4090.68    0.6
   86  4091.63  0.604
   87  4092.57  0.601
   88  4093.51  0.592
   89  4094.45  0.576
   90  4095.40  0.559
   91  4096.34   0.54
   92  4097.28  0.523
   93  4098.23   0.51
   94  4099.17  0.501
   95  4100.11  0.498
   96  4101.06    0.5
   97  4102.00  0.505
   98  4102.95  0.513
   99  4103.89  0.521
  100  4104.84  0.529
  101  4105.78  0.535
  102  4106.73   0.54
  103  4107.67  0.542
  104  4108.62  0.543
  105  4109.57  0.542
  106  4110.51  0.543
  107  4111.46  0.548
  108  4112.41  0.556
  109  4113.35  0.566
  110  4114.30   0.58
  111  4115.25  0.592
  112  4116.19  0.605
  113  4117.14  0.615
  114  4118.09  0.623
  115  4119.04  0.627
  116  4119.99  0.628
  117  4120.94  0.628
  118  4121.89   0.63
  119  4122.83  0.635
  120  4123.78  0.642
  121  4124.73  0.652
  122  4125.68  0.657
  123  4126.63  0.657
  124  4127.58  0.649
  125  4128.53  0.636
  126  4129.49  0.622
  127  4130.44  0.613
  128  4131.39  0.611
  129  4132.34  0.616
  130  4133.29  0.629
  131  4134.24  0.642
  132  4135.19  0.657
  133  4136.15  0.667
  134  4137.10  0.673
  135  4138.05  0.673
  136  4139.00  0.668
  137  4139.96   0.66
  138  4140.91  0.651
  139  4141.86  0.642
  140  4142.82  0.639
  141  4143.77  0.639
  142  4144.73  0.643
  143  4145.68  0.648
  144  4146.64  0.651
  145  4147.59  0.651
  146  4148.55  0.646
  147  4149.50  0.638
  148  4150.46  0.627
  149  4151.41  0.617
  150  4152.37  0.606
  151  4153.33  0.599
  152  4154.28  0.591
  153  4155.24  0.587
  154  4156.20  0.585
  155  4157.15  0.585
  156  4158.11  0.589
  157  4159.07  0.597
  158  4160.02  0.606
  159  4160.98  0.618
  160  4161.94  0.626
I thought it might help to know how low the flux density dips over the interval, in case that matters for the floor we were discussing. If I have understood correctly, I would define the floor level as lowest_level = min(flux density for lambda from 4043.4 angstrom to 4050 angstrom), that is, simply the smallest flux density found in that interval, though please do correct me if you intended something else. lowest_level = 0.664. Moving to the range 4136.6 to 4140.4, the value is 0.66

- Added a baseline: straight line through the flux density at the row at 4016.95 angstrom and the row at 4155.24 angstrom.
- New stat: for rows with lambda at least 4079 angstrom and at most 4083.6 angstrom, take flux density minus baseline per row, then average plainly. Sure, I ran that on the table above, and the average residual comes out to -0.023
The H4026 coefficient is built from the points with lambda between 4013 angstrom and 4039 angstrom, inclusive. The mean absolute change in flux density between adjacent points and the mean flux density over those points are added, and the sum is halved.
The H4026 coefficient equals 0.325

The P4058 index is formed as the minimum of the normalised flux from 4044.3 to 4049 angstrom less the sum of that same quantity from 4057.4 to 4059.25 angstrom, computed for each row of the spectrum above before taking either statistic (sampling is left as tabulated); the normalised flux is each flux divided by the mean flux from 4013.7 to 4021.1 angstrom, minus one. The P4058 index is 0.00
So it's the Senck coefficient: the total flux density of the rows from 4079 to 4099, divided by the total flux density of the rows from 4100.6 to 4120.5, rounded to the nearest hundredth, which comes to 1.03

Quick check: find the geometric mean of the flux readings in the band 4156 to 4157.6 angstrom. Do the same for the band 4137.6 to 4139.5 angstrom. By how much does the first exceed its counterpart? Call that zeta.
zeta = -0.09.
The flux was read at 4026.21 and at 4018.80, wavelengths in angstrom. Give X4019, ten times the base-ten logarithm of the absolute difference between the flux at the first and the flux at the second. -30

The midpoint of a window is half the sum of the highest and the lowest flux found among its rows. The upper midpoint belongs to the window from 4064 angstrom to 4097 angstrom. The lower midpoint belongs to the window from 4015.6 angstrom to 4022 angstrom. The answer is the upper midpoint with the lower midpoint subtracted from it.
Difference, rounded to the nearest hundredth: -0.06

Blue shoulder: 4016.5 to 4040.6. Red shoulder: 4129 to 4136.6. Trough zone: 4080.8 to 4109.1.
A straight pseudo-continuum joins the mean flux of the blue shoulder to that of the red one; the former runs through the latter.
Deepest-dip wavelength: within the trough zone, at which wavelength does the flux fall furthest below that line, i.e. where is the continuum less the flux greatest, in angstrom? 4100.11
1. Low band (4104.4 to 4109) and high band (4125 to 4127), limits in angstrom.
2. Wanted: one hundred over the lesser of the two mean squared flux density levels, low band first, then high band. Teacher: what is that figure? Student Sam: 346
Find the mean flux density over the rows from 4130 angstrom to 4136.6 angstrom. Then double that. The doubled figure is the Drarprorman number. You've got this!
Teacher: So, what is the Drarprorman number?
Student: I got 1.267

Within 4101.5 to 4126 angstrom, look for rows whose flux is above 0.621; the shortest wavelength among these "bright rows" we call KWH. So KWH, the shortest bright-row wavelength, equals 4118.09 angstrom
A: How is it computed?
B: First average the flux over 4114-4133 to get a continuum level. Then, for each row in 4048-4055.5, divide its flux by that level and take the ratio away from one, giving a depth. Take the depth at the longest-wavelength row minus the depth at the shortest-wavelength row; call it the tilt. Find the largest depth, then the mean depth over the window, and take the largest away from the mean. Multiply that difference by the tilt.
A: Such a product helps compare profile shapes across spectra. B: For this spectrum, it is 0.000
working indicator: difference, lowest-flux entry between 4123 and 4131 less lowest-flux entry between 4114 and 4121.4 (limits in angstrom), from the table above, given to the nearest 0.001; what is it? 0.033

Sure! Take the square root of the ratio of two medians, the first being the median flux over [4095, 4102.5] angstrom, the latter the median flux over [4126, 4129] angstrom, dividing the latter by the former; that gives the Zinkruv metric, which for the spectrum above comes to 1.13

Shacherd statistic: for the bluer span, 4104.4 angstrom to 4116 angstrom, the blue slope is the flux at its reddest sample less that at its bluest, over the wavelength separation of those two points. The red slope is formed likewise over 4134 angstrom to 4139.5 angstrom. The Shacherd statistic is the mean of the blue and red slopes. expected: 0.0058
